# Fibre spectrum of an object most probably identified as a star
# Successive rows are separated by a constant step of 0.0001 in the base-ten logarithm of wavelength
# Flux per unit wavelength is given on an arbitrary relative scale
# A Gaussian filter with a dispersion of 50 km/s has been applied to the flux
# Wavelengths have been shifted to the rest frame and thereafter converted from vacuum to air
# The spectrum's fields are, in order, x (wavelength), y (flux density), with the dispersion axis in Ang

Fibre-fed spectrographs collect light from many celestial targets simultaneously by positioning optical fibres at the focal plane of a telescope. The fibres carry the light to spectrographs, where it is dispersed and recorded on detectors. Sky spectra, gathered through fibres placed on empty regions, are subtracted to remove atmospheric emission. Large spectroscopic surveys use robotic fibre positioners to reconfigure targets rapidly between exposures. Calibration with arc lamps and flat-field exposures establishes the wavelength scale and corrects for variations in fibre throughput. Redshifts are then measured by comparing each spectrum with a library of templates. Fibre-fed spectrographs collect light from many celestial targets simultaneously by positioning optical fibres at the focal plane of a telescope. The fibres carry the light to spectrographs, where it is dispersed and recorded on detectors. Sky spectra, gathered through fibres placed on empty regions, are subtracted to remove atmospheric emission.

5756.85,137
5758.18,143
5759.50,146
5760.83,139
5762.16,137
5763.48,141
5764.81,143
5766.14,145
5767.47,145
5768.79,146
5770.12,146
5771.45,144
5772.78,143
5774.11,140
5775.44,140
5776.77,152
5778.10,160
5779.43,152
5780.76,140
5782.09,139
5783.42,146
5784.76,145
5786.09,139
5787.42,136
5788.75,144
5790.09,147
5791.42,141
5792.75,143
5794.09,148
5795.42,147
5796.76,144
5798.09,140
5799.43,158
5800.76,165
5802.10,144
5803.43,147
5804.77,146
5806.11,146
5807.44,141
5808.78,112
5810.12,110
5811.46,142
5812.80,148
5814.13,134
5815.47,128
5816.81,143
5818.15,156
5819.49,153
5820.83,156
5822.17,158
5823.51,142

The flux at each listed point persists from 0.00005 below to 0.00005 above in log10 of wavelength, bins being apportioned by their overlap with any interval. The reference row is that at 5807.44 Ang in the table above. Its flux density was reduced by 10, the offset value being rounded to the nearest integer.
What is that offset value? 131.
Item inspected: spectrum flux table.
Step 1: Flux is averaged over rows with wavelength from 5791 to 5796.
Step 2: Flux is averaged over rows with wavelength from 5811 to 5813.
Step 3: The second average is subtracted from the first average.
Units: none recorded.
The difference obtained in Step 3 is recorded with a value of 0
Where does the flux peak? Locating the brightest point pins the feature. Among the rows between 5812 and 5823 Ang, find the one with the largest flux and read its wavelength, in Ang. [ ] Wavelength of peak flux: 5822.17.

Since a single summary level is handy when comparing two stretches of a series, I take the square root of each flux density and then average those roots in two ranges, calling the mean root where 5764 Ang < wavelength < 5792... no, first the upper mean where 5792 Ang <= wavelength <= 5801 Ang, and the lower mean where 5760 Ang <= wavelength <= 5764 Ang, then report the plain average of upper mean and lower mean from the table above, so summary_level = 12.0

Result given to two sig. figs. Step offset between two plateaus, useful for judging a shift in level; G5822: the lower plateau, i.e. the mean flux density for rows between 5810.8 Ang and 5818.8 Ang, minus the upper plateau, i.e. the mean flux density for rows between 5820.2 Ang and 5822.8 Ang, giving -15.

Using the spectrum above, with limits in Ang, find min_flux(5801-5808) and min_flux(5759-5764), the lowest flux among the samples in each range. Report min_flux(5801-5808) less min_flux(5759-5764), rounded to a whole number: 4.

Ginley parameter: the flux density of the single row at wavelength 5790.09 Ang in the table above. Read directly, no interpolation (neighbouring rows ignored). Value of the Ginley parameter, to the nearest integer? 147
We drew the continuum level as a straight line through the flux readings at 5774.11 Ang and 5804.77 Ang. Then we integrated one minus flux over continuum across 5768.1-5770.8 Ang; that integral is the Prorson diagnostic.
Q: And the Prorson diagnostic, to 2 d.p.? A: -0.13 Ang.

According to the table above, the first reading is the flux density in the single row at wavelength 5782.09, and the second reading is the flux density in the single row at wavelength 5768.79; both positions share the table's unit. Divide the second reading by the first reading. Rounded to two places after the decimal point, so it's 1.05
